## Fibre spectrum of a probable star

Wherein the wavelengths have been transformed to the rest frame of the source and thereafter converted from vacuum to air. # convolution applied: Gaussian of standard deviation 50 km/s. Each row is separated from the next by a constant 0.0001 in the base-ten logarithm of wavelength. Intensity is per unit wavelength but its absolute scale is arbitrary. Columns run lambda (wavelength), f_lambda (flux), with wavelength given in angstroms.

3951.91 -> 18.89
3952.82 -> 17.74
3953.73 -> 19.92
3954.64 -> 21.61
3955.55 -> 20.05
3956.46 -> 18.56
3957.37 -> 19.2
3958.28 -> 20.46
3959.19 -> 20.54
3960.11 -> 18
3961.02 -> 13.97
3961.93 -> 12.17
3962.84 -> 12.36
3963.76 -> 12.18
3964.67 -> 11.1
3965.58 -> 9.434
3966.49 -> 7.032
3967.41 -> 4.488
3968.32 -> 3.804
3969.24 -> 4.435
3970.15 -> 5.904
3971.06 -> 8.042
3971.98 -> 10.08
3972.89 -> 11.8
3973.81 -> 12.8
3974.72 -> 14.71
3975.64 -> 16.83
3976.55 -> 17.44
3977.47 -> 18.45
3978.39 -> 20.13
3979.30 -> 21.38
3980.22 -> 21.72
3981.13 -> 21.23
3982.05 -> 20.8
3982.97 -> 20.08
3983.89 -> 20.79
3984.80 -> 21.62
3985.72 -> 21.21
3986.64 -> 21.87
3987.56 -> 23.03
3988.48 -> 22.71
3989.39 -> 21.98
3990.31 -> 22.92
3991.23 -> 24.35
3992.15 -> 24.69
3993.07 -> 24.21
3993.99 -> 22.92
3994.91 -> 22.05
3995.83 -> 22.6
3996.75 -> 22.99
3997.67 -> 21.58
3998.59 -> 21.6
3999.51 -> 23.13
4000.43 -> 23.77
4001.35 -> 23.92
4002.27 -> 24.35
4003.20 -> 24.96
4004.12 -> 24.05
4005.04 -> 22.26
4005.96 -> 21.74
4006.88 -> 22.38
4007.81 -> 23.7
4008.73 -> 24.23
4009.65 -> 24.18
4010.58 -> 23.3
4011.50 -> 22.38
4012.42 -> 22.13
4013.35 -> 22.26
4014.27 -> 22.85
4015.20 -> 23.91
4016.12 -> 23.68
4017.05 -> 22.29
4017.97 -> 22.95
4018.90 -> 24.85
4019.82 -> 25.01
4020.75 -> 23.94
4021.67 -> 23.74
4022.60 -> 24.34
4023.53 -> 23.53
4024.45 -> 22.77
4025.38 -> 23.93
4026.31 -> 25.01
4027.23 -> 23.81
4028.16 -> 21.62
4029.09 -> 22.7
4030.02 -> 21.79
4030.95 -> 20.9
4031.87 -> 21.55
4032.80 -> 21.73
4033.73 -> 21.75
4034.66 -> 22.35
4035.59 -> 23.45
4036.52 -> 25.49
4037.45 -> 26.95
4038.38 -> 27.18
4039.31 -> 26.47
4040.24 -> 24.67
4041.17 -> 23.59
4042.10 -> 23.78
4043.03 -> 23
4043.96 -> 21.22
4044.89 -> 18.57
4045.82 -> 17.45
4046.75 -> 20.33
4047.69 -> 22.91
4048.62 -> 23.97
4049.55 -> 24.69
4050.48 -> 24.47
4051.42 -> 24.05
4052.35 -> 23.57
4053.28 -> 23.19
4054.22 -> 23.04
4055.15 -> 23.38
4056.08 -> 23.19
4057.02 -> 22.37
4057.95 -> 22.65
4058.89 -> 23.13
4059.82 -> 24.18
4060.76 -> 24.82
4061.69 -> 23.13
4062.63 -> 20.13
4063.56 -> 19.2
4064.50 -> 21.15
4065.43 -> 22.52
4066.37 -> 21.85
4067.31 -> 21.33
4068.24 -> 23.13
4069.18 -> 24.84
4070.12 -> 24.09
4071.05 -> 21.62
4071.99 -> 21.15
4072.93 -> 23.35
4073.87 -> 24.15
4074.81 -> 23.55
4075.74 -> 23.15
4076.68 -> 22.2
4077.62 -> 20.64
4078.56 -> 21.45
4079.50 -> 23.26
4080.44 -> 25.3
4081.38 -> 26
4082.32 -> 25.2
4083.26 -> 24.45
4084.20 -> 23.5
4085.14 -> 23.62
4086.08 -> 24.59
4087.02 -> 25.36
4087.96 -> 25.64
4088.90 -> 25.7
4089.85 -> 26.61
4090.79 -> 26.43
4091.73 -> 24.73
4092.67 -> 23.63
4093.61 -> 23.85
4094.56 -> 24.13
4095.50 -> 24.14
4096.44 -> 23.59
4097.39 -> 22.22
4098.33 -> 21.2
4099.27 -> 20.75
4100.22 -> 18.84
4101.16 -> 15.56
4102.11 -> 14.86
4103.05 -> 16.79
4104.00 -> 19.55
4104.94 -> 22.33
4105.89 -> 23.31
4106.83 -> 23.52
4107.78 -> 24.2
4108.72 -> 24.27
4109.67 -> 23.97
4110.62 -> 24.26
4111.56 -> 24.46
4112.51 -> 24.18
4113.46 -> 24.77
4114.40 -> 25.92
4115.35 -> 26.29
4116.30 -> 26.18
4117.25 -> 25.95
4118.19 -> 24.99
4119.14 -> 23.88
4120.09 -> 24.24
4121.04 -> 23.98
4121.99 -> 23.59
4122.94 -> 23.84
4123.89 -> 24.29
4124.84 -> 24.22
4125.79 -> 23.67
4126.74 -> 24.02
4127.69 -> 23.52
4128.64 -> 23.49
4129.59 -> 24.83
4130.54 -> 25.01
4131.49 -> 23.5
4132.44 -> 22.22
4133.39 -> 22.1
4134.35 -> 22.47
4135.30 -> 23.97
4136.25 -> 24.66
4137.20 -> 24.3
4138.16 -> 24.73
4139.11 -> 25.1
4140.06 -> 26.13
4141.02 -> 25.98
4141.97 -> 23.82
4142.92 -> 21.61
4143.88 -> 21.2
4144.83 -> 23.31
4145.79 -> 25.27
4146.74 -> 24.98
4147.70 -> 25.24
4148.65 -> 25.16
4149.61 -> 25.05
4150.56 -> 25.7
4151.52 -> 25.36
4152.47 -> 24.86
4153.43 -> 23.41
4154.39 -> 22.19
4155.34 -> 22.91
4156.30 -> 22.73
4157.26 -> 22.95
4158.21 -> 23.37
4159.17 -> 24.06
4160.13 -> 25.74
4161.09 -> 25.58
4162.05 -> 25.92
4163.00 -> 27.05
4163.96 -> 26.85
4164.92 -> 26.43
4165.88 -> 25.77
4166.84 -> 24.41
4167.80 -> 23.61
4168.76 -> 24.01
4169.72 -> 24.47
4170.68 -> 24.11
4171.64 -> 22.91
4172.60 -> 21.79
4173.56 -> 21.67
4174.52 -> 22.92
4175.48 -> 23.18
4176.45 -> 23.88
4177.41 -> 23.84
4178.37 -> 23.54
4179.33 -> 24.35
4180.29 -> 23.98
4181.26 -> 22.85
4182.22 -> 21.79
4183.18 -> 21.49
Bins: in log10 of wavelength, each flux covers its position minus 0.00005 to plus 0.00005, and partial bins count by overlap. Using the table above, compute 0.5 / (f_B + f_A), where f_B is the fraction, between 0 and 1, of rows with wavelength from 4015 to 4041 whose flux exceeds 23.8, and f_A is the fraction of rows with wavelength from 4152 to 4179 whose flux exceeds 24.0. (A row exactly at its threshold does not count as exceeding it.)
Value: 0.54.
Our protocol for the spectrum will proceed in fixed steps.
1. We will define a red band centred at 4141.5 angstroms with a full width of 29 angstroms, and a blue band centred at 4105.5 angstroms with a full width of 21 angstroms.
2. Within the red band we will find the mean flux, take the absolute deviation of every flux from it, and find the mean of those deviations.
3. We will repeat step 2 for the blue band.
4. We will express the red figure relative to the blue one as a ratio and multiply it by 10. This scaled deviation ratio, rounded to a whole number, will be 5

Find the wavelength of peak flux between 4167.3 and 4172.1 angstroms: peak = 4169.72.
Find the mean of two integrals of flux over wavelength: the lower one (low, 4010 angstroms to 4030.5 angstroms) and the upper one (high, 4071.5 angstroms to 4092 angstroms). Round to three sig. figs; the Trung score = 486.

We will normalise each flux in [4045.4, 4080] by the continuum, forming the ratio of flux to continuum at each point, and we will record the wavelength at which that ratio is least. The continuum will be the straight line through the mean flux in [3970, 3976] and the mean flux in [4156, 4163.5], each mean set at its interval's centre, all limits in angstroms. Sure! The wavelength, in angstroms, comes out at 4045.82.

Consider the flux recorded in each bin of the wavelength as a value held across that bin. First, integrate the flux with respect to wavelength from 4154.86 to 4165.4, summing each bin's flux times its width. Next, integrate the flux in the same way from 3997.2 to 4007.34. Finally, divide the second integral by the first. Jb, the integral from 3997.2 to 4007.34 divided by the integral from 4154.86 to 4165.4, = 0.89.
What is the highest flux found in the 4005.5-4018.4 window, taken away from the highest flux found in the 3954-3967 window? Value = -2.6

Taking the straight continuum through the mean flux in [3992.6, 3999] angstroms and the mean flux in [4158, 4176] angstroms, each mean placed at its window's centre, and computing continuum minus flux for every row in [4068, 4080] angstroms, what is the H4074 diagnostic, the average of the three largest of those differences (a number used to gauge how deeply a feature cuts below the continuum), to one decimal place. 2.4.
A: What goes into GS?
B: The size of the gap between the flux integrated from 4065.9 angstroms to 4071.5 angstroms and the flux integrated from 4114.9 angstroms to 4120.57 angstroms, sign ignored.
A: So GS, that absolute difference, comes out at 15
